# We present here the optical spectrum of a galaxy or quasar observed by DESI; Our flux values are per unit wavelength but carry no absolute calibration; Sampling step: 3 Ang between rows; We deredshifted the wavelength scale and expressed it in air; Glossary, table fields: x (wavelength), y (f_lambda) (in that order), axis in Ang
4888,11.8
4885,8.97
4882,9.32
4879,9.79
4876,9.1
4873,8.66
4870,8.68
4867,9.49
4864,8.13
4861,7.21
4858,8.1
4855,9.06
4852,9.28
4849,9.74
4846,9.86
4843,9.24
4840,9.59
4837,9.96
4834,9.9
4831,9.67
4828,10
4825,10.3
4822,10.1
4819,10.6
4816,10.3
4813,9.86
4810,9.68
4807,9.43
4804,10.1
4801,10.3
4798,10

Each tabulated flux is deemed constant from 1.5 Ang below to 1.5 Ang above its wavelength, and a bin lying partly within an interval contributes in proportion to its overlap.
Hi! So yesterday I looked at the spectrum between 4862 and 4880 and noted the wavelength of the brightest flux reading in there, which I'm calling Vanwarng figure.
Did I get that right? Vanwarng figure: 4879 Ang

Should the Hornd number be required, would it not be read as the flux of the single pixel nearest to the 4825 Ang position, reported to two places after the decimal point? 10.30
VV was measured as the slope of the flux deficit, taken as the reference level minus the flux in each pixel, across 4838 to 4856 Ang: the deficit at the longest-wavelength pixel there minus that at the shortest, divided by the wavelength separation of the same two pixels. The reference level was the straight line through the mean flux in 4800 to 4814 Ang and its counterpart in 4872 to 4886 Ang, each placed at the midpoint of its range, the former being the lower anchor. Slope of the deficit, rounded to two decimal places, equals 0.03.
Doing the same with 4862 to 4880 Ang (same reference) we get -0.12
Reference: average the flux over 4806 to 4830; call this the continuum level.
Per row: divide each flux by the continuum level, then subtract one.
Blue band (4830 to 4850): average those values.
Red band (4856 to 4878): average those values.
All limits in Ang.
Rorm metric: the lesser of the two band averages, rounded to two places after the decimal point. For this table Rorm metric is -0.15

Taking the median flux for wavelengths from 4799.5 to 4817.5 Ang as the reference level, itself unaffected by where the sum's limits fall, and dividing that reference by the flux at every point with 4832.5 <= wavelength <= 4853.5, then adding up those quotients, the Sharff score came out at 7.24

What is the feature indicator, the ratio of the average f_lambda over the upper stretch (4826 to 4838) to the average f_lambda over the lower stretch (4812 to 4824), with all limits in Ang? 0.967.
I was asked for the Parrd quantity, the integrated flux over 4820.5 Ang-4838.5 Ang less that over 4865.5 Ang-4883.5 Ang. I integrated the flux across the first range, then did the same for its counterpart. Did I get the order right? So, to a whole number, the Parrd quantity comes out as 15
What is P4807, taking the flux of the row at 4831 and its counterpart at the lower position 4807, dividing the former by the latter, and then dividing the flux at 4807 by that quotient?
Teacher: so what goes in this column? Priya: 9.2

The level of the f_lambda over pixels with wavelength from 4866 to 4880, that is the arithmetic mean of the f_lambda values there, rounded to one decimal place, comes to 9.1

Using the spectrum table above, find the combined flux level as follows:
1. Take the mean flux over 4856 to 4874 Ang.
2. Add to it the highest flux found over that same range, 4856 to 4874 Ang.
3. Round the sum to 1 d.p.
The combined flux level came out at 17.9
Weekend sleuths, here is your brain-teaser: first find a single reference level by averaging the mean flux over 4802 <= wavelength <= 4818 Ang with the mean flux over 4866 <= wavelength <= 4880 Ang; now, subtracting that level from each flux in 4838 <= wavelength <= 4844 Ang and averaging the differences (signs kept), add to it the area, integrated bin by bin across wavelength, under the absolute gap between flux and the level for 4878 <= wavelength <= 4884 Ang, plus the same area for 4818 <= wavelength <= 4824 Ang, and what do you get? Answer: 6.4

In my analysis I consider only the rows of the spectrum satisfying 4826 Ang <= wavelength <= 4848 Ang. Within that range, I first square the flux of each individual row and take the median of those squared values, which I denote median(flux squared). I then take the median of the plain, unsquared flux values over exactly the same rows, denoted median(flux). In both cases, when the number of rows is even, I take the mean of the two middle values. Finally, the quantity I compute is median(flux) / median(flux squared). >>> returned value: 0.101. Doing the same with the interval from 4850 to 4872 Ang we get 0.115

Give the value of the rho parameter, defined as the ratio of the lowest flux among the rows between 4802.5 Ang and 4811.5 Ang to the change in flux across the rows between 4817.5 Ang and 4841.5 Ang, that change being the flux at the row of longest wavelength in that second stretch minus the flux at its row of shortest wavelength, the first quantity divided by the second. -9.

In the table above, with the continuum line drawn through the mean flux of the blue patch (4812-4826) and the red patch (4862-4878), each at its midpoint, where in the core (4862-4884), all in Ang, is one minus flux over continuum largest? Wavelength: 4864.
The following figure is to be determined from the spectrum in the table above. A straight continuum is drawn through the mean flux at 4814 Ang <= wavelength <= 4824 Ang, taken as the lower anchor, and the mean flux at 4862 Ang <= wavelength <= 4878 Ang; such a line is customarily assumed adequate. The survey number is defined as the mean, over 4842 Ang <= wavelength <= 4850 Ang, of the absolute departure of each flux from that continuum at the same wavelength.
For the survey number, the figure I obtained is 0.34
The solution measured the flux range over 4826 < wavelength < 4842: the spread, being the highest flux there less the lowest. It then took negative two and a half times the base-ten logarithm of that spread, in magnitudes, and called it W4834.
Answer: 1.0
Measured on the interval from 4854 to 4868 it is -0.9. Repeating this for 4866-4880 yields -0.1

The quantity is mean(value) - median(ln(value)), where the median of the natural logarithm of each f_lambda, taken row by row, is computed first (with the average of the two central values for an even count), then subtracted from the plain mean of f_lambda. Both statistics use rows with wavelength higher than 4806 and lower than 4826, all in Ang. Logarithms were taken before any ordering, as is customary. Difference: 7.73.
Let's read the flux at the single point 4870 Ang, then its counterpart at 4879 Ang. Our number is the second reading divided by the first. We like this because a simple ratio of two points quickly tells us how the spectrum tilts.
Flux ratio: 1.13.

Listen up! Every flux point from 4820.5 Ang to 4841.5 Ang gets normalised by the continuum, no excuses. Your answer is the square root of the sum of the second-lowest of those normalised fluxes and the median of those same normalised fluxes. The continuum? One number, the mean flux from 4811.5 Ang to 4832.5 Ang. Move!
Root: 1.39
